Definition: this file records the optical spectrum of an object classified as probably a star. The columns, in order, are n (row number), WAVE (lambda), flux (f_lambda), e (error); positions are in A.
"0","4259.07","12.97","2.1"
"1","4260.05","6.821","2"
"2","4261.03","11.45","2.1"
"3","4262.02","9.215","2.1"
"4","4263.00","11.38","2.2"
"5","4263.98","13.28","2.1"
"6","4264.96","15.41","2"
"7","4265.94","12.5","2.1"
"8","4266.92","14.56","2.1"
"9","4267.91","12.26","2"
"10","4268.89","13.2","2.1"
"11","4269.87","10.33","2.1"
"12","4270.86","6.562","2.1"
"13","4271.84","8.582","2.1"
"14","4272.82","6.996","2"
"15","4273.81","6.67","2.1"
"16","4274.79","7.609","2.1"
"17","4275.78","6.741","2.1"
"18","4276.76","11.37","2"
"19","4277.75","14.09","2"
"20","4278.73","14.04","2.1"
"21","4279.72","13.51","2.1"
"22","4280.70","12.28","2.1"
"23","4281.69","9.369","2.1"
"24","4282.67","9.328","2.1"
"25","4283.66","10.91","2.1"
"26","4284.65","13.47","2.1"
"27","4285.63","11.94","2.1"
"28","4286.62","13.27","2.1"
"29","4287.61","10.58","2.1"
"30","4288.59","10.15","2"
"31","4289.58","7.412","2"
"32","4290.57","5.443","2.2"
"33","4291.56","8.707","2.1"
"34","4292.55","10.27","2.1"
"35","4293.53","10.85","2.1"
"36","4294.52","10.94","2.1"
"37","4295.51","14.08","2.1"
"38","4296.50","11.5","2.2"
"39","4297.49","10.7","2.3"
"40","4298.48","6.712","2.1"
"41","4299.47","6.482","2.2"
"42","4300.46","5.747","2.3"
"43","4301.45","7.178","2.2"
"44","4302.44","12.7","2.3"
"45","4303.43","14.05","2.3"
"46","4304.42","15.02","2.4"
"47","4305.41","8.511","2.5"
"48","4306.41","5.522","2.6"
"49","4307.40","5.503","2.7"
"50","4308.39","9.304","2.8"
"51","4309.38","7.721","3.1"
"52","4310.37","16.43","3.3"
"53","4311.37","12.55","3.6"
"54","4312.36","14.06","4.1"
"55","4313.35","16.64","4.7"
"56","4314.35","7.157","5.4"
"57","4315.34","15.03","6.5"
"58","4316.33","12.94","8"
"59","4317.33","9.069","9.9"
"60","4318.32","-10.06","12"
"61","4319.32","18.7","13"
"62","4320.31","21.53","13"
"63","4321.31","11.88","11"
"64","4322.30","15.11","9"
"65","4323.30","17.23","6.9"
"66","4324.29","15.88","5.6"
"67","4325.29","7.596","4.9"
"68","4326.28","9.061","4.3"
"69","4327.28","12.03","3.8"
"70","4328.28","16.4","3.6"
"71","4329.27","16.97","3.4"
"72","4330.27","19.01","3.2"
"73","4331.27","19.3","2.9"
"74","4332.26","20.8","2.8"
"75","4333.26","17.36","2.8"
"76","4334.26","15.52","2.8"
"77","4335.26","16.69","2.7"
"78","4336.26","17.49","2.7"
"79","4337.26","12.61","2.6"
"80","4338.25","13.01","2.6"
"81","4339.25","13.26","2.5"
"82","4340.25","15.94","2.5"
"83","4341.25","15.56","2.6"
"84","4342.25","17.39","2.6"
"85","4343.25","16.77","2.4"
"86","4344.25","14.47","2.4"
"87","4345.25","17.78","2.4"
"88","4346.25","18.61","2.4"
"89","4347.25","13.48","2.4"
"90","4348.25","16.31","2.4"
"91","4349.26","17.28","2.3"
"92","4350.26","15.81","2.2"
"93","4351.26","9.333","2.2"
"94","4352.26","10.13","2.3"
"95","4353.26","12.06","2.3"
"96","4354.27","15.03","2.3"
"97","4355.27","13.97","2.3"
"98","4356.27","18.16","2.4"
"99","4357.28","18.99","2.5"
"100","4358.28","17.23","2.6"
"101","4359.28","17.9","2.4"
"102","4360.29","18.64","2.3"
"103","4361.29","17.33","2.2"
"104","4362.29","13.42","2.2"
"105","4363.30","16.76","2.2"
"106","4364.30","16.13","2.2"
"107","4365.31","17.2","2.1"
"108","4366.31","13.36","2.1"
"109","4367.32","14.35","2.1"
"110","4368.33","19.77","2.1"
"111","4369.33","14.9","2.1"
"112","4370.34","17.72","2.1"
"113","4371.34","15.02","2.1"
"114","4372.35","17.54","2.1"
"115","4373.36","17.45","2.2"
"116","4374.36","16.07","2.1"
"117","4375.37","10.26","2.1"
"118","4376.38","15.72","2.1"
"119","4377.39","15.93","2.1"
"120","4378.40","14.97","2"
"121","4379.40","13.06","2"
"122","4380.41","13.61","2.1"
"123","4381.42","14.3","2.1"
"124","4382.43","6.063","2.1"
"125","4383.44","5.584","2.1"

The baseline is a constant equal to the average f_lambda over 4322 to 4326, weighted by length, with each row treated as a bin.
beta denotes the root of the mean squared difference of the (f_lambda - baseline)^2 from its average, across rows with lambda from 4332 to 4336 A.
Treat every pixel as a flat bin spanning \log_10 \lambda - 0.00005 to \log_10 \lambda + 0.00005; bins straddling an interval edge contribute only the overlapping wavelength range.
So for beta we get 19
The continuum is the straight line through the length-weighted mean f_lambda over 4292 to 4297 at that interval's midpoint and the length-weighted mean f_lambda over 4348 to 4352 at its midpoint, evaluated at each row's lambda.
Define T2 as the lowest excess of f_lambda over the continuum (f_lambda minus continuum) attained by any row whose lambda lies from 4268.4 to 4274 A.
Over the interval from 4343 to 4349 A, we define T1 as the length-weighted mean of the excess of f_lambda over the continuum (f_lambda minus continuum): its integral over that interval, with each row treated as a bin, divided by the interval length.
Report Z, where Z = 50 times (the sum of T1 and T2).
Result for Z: -82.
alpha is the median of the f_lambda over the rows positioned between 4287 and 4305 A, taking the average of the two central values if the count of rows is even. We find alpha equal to 10.4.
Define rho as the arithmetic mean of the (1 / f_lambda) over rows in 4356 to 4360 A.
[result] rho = 0.055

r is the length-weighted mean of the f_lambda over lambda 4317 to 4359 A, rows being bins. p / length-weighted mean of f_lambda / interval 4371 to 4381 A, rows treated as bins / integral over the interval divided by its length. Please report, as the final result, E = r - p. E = -0.1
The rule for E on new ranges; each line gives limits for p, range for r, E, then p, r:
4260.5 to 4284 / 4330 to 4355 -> 4.7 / 10.9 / 15.6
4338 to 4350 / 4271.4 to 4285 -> -5.5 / 15.9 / 10.3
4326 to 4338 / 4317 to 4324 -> -4.1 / 16.2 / 12.1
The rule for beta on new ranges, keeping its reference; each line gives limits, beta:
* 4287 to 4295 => 20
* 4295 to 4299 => 19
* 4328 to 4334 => 15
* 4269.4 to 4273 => 15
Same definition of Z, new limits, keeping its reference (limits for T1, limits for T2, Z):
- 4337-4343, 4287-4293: -243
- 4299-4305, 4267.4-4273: -272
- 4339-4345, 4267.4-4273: -95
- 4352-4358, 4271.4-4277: -168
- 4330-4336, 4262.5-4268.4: 304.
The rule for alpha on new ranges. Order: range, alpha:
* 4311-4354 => 15.6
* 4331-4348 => 16.7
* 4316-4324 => 14.0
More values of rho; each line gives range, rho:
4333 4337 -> 0.060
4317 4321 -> 0.028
